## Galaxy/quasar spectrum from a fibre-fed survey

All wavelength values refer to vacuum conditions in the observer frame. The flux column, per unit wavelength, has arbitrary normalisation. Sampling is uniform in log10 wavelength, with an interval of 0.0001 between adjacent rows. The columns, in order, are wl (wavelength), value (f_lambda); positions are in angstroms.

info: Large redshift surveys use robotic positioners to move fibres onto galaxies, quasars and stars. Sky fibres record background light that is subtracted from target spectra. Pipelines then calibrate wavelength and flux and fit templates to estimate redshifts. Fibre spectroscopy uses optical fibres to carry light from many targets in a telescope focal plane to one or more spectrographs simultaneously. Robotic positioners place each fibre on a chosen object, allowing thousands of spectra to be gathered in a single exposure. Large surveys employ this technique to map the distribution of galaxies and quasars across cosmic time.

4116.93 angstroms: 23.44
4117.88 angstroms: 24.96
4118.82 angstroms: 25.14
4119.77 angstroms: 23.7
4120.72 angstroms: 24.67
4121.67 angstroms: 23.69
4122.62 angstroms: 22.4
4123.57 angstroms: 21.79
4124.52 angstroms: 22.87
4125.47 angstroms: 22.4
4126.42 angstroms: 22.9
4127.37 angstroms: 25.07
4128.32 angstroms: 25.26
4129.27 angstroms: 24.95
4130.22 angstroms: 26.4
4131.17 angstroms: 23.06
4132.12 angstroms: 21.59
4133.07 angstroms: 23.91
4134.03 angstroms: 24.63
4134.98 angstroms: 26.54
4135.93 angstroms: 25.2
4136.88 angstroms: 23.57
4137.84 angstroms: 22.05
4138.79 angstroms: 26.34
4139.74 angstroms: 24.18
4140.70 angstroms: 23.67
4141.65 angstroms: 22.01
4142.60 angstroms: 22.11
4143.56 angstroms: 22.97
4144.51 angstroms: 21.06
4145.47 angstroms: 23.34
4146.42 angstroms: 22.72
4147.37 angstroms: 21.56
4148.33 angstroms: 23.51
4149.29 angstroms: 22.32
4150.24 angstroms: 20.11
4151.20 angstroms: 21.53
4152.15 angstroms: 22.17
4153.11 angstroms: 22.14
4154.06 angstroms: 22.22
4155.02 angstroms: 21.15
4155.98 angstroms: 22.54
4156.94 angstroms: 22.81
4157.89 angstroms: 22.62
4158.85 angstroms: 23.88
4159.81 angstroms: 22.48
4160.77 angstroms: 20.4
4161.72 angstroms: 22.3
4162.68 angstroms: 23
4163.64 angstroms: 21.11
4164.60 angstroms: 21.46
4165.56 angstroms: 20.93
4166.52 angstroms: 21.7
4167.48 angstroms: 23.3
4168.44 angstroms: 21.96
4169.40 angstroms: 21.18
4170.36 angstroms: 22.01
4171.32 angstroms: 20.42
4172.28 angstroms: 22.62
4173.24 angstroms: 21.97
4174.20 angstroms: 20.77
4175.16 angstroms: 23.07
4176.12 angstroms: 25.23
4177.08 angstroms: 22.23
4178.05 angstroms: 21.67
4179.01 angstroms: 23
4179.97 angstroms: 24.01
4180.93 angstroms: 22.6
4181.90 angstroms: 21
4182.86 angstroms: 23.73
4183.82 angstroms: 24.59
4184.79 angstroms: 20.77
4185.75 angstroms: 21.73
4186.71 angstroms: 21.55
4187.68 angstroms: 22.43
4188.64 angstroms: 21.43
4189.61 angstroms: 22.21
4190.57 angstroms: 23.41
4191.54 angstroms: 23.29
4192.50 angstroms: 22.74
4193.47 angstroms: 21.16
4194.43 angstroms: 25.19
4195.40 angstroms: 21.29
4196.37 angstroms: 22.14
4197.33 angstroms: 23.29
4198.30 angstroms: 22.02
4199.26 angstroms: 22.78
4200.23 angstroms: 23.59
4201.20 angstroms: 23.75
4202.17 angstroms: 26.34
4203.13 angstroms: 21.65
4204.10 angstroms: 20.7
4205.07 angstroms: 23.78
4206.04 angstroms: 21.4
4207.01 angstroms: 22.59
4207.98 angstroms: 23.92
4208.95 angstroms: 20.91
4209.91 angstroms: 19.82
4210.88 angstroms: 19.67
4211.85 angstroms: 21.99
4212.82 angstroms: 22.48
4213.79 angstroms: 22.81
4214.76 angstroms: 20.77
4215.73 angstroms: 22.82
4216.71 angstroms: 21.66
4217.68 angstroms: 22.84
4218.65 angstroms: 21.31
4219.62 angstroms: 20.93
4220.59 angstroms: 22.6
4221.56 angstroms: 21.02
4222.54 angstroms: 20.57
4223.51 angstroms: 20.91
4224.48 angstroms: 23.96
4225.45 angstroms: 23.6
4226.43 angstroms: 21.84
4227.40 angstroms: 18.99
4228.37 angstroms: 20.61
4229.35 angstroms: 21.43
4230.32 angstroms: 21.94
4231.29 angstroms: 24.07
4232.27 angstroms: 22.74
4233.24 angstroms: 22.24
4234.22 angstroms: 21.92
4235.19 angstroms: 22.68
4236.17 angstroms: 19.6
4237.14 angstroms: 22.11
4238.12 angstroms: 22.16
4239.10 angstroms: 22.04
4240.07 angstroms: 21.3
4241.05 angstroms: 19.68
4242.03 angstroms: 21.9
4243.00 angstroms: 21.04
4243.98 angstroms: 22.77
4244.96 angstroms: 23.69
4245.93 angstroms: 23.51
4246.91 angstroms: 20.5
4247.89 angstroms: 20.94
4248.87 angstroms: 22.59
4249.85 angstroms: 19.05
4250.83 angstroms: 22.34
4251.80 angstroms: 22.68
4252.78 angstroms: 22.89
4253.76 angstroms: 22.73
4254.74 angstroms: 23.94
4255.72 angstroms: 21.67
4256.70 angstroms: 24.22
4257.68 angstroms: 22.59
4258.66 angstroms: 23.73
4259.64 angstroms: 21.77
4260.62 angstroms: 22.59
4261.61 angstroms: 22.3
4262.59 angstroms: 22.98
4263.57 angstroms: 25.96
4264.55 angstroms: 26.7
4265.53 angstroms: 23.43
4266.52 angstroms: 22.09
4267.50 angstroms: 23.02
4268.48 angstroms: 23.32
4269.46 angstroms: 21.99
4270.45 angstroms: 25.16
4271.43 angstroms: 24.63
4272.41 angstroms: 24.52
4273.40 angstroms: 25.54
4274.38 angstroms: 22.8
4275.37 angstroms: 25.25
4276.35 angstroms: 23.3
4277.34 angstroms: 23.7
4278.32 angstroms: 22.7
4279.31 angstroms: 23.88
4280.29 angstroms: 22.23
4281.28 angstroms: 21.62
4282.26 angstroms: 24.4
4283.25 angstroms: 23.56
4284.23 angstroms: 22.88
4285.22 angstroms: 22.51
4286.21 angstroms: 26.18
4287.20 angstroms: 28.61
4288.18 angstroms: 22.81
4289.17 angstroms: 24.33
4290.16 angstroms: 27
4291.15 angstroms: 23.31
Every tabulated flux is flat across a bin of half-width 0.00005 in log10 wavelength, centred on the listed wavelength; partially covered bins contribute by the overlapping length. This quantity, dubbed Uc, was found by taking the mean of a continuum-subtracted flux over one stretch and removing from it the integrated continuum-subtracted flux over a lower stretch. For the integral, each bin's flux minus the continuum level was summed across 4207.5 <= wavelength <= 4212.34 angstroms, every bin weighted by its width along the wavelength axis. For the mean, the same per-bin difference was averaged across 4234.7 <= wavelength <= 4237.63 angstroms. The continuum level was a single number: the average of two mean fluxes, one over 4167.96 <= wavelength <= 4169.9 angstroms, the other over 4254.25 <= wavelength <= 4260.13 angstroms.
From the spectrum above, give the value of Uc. 4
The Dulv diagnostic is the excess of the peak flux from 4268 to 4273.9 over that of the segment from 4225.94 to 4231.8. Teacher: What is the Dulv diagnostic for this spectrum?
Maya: 1.5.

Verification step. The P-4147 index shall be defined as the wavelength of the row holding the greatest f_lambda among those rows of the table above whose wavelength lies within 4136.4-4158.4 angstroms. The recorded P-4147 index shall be 4138.79 angstroms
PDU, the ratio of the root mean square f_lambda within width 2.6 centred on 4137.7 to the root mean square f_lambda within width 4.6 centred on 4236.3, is 1.11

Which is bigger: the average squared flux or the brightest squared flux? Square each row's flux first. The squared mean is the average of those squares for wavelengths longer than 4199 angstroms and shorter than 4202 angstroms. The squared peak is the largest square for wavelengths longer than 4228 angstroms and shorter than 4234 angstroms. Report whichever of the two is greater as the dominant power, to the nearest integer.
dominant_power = 579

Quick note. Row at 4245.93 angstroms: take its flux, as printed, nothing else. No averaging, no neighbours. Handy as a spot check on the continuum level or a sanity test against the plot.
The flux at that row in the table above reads 23.51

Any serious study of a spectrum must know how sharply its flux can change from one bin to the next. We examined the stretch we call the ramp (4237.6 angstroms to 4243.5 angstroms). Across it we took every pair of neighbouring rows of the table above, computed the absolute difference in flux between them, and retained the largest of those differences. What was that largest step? 2.2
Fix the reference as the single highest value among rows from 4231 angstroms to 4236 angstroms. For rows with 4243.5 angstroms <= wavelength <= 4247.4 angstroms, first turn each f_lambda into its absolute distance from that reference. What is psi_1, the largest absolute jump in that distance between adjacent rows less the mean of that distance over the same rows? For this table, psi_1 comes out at 1.6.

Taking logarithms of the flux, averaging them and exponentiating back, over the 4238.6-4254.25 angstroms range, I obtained 21.8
